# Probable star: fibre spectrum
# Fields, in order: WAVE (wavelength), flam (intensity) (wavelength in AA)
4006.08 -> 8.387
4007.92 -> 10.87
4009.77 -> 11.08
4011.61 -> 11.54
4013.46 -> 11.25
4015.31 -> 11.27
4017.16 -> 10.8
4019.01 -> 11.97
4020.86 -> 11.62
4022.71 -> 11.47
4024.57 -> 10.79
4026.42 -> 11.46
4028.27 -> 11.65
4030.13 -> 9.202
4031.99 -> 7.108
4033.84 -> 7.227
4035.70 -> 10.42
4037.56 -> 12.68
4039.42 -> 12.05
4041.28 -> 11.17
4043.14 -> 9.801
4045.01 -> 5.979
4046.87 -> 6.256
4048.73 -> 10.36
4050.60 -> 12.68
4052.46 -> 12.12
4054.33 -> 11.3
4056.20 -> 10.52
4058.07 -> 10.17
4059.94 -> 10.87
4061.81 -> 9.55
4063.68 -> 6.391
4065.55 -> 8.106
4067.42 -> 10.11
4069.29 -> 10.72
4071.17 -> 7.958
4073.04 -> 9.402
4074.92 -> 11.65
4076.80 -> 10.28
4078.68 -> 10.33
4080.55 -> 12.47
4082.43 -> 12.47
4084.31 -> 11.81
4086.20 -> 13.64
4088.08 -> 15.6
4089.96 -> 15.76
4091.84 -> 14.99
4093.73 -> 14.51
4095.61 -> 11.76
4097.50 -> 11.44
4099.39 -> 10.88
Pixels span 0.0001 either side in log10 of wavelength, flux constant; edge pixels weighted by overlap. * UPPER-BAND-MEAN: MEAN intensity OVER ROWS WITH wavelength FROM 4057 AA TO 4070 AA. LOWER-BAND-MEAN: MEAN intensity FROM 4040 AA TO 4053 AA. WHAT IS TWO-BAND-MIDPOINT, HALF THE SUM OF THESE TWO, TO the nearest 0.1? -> 9.6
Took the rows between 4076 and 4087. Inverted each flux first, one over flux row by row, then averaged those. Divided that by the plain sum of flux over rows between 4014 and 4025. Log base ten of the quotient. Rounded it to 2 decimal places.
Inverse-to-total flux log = -2.90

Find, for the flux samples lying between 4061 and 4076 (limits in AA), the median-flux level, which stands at 9.5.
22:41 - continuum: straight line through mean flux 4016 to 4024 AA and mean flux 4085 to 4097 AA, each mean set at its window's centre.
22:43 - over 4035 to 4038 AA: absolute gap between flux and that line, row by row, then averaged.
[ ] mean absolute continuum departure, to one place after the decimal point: 1.1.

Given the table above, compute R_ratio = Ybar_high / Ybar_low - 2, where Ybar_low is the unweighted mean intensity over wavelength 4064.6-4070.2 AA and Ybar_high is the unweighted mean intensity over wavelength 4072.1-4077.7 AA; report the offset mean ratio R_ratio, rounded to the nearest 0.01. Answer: -0.92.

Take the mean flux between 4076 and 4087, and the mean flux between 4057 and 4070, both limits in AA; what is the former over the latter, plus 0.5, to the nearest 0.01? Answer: 1.76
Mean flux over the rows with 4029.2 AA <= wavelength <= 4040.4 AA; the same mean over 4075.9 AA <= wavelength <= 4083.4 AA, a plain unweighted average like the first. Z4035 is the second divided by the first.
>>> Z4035 1.2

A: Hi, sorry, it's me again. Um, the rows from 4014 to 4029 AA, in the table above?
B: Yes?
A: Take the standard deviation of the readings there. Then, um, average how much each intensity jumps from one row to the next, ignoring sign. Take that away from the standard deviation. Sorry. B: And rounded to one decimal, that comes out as -0.1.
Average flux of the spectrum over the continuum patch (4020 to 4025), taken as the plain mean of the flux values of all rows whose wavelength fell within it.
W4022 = 11.3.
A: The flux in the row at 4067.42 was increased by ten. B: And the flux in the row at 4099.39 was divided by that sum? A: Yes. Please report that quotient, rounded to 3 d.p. 0.541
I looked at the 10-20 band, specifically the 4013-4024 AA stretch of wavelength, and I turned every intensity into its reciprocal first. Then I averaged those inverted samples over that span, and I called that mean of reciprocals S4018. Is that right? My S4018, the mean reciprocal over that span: 0.088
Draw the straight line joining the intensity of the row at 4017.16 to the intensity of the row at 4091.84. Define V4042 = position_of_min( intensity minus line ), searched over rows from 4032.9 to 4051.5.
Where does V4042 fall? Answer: 4045.01 AA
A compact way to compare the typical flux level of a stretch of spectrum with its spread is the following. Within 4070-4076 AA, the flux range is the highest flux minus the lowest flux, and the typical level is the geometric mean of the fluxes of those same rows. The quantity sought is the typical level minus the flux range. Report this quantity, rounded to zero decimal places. 6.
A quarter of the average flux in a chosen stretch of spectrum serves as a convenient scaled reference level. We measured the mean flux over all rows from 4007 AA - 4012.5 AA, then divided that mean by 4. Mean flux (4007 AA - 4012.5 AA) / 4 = 2.79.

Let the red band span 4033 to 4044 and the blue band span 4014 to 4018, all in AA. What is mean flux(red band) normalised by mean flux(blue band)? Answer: 0.96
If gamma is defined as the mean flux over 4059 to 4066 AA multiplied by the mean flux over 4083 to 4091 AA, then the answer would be 124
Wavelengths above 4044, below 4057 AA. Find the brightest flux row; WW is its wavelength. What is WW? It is 4050.60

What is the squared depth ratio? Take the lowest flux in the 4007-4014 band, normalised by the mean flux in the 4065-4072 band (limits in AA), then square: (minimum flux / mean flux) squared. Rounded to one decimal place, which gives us 1.4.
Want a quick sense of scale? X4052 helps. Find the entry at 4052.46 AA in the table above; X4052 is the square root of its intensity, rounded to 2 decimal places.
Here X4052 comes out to 3.48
